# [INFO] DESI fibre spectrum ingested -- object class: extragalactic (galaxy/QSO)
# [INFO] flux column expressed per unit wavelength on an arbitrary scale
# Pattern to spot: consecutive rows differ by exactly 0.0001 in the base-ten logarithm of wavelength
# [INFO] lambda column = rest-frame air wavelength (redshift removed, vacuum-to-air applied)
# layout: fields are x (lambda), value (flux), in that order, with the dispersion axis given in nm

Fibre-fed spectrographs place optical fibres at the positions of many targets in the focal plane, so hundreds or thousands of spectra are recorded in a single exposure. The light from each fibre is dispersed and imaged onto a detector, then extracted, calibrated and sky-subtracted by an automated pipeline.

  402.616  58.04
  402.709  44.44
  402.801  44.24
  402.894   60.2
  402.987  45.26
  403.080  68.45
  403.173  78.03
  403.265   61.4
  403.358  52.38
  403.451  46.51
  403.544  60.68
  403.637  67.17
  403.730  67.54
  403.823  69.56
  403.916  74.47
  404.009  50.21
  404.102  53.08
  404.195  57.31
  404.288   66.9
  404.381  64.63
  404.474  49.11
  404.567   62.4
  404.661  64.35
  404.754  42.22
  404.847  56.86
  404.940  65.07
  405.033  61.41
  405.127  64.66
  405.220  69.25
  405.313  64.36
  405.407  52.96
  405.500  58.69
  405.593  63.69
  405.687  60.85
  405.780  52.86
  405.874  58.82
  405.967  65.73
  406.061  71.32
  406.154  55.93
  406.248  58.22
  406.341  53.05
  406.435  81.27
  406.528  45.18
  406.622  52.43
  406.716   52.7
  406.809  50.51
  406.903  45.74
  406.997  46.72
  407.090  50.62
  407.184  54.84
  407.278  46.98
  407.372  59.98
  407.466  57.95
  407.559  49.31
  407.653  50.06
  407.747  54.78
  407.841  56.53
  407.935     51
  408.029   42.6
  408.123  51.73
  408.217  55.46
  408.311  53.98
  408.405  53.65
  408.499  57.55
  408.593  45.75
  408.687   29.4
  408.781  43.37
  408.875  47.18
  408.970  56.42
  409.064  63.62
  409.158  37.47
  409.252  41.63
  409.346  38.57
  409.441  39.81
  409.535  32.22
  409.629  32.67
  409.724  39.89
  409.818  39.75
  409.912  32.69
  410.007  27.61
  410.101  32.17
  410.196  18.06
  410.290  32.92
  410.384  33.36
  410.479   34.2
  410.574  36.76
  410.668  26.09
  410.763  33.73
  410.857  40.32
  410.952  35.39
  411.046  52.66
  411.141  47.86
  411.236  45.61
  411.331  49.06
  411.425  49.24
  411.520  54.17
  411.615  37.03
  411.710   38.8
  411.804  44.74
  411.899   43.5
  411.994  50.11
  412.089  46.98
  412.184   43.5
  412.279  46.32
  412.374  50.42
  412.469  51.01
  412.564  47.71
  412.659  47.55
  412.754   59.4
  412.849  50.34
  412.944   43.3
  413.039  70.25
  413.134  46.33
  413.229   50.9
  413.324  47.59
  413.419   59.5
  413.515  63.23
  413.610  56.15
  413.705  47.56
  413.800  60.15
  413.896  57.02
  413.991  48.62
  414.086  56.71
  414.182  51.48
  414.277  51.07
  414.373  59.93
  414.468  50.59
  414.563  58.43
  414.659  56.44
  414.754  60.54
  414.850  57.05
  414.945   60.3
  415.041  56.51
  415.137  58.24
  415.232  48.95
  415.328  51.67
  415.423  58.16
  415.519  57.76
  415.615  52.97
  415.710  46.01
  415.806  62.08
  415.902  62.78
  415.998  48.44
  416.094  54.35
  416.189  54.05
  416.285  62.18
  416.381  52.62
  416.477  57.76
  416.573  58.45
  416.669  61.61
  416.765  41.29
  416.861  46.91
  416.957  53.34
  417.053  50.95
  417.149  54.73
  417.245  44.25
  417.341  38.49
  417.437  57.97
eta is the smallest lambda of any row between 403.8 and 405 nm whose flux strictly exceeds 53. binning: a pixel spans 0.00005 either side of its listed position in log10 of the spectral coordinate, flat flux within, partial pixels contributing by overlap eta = 403.823 nm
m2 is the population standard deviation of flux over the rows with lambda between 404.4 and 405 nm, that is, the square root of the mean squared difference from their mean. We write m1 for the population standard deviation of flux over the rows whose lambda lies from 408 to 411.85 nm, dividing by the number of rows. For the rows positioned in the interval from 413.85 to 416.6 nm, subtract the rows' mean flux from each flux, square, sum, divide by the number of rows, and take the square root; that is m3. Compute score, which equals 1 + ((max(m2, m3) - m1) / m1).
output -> 0.9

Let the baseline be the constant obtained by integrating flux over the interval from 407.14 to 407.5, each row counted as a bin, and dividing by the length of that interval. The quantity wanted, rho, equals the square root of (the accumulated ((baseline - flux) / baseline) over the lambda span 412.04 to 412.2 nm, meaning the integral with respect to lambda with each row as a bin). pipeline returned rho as 0.16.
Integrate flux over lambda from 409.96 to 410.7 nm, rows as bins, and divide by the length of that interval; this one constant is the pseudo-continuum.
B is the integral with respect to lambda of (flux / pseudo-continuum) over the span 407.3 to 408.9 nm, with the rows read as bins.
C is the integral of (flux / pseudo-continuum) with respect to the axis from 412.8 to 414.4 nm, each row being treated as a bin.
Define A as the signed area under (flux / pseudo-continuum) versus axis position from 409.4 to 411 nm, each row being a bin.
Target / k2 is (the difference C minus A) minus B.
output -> -1.6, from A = 1.8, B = 2.7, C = 2.9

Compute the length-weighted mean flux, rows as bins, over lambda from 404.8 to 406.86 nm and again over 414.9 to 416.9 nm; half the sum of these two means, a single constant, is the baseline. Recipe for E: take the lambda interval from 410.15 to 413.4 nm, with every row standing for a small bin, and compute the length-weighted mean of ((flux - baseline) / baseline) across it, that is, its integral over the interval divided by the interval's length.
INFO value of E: -0.23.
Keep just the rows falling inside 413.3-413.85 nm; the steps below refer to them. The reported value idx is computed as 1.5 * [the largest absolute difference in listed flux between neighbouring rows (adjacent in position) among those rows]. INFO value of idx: 19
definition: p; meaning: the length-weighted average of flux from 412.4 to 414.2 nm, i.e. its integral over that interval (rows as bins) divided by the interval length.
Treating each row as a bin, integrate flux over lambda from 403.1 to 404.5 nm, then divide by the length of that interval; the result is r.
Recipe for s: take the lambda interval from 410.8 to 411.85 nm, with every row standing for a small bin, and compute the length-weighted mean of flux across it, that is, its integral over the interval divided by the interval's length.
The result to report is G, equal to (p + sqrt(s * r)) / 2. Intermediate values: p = 53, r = 62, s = 44.9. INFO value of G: 53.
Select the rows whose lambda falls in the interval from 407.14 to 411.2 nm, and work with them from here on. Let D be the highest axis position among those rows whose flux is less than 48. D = 411.141 nm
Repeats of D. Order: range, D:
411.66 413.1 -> 412.944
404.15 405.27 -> 404.754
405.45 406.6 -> 406.528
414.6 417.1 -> 416.861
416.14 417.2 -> 416.861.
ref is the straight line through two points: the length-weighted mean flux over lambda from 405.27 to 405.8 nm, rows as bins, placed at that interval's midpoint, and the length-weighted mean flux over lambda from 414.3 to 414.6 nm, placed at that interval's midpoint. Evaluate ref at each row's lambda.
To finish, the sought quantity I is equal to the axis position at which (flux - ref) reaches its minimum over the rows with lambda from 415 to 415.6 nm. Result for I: 415.232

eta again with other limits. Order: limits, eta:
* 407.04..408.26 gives 407.184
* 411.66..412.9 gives 412.754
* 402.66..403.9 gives 402.894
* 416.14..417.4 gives 416.189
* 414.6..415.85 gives 414.659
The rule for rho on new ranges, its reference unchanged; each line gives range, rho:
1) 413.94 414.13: 0.08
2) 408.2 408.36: 0.02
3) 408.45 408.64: 0.10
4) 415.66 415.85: 0.05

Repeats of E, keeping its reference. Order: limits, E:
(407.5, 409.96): -0.20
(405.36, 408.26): -0.04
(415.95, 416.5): -0.04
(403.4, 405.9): 0.05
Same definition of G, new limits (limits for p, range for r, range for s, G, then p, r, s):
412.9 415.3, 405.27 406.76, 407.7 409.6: 54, 55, 59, 47.5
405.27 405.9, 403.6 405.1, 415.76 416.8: 59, 59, 61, 56.1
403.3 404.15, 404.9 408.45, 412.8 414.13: 58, 60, 56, 54.1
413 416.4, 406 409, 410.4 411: 49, 55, 53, 34.4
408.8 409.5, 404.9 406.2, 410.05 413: 49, 46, 62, 42.7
